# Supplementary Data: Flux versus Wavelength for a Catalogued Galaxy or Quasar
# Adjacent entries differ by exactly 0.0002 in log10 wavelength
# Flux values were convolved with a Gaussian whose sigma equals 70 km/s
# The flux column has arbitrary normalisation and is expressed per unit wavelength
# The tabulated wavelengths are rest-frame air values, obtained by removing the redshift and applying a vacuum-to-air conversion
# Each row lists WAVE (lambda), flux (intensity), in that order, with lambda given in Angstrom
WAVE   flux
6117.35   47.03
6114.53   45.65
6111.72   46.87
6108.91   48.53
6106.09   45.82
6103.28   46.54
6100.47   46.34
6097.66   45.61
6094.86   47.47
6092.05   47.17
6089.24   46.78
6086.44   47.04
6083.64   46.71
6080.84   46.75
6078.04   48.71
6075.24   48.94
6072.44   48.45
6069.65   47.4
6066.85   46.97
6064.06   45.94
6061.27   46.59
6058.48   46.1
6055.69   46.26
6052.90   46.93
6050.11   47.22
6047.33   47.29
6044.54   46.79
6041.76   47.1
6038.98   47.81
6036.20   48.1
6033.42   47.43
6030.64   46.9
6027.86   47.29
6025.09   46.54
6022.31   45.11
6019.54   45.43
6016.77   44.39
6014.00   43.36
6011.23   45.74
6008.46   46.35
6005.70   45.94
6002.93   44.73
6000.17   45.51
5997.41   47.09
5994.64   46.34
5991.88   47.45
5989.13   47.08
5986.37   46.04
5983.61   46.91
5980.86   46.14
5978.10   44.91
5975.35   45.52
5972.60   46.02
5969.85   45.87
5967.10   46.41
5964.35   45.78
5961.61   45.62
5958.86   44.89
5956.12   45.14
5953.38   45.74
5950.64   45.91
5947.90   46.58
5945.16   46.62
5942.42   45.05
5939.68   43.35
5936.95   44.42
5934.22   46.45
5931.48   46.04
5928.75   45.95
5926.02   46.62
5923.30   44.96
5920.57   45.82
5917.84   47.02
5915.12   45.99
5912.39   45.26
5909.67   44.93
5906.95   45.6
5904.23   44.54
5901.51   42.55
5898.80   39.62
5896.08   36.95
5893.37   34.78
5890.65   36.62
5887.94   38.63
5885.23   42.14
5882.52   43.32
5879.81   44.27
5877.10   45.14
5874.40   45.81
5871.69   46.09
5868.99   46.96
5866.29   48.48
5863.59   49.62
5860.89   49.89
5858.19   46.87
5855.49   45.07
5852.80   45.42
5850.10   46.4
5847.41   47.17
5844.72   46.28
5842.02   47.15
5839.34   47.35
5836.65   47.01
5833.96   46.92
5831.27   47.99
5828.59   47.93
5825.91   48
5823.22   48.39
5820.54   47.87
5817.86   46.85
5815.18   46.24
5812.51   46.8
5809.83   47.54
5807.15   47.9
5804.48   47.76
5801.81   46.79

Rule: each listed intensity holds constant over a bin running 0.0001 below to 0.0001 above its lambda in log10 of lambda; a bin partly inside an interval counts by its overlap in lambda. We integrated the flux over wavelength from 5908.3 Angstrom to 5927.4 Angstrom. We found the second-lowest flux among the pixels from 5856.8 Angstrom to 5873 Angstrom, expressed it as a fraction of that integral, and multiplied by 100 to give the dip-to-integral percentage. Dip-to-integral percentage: 5.4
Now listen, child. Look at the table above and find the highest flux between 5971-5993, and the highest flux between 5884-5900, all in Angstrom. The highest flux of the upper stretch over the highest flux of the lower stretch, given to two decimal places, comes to 1.13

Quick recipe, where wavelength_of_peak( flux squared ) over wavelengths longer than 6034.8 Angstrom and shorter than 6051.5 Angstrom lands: 6036.20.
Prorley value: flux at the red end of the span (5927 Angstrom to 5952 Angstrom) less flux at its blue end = 0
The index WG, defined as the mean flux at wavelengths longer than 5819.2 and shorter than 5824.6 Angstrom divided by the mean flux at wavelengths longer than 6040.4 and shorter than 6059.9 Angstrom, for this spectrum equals 1.03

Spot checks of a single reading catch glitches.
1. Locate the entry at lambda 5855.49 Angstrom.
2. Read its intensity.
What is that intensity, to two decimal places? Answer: 45.07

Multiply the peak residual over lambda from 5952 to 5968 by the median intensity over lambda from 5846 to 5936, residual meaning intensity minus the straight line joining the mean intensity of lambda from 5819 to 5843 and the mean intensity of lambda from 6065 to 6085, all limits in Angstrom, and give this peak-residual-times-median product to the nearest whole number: -57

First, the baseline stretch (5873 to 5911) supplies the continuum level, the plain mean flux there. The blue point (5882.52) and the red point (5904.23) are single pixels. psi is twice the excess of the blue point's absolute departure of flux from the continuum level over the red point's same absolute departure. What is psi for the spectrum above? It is -2.4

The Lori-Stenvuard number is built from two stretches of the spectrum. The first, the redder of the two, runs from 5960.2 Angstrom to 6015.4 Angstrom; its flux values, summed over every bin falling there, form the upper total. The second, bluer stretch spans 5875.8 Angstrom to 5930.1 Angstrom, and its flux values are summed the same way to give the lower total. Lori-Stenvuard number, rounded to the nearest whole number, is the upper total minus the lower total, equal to 58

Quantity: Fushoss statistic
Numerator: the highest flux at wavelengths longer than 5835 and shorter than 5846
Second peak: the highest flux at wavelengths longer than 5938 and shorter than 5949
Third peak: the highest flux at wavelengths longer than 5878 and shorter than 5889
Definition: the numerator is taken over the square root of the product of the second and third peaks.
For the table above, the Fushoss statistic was 1.04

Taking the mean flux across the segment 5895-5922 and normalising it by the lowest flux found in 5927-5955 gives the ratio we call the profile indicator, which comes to 1.01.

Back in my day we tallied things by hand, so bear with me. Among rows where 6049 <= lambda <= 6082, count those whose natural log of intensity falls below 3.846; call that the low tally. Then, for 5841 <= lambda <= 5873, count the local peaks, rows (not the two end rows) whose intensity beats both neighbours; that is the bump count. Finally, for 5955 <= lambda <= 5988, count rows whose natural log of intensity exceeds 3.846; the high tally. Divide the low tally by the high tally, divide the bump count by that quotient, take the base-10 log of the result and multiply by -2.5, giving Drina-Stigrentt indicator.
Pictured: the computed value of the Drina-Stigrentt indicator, 1.0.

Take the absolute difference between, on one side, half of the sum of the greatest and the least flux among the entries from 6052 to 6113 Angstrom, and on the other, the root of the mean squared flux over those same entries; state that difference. 0.27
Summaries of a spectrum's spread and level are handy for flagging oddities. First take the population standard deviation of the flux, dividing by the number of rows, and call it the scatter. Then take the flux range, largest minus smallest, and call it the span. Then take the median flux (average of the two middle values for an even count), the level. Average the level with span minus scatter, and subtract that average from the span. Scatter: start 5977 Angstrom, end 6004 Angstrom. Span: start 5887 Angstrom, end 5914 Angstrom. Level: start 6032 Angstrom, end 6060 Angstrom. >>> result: -17.7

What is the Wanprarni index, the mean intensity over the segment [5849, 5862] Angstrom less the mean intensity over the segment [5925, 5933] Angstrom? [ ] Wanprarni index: 0.5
